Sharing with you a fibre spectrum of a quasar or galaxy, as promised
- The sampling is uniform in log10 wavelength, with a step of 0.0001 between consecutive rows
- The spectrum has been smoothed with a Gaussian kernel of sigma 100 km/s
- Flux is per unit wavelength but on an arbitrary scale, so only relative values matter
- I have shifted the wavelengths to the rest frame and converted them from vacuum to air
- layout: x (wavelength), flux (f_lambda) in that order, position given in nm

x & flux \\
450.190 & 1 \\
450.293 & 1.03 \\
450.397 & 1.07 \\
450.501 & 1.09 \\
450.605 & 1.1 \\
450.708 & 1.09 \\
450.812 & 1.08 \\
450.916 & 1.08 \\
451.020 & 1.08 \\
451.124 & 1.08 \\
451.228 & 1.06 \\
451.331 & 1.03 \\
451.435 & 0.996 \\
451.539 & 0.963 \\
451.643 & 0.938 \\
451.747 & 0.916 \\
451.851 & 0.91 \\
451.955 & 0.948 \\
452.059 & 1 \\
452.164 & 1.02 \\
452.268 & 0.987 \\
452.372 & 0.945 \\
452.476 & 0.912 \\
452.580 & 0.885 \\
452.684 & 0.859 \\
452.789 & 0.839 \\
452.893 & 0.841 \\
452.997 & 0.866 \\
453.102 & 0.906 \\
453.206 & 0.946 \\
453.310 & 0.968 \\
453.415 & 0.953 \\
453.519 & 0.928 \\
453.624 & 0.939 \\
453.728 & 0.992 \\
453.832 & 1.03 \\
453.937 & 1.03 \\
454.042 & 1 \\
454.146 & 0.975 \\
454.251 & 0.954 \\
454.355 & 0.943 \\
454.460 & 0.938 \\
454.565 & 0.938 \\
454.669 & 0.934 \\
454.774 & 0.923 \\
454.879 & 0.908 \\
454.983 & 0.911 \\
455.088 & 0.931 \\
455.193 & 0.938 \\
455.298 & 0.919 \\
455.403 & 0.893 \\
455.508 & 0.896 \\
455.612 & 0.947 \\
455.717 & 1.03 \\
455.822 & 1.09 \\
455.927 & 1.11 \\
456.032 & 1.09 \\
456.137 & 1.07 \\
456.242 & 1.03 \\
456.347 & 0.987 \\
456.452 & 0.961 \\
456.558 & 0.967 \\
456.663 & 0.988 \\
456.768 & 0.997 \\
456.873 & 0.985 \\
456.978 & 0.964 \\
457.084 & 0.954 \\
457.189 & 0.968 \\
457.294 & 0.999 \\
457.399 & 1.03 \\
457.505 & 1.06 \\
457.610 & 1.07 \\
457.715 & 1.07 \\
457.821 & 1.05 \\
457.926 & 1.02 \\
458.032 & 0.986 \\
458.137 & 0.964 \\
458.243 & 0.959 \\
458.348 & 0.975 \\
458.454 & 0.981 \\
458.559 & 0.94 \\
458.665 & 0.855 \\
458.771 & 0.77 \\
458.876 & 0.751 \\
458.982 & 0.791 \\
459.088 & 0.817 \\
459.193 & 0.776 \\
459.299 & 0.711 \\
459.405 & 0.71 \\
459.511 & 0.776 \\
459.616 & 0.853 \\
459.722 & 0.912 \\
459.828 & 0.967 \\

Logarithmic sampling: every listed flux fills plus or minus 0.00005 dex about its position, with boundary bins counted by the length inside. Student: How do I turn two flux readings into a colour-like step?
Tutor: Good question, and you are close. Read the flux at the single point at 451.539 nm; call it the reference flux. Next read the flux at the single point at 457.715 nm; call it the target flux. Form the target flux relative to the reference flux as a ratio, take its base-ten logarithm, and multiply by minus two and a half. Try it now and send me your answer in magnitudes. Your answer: -0.11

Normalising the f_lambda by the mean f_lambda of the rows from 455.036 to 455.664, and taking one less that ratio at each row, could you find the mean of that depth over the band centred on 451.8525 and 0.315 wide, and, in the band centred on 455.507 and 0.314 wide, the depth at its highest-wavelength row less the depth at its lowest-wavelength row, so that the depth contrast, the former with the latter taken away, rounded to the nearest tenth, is 0.1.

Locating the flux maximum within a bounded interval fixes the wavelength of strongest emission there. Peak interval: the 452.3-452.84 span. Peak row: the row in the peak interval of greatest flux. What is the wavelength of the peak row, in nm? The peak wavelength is 452.372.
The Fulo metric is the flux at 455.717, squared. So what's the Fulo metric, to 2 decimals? 1.06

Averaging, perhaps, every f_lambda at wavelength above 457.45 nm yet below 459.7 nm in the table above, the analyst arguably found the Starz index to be 0.899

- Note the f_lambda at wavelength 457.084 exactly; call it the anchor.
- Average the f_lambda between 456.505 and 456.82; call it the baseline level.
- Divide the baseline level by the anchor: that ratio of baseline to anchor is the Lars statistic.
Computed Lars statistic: 1.03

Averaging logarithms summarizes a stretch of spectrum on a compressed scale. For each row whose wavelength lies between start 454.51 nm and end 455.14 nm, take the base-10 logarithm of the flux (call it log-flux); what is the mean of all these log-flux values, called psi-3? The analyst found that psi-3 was -0.03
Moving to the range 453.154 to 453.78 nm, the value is -0.02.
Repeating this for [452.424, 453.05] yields -0.06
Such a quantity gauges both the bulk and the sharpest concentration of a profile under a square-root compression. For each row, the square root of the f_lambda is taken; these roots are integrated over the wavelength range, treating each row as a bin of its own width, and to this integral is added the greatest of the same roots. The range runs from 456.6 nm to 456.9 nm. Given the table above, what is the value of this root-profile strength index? 1.3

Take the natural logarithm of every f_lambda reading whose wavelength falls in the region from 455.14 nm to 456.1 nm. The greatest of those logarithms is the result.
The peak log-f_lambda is 0.10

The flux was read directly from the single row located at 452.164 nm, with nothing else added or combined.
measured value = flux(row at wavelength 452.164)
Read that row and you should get 1.02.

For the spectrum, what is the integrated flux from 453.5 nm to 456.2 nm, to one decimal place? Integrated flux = 2.6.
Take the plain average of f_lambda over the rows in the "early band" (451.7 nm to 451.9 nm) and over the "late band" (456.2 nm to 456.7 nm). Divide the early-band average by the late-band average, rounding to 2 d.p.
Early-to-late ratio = 0.93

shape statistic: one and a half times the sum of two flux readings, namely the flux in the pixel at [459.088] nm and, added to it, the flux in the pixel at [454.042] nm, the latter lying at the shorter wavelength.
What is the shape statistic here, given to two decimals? 2.73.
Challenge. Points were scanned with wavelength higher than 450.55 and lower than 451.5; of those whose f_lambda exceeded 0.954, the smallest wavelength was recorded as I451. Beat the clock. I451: 450.605 nm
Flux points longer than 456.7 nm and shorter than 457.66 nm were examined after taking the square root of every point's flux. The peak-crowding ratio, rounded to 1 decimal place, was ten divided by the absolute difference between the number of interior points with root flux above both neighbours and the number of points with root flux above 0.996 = 2.0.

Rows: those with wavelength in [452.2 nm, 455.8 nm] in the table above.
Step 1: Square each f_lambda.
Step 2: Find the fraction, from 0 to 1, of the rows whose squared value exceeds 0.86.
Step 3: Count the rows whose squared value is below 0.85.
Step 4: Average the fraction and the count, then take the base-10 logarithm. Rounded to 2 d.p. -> 0.80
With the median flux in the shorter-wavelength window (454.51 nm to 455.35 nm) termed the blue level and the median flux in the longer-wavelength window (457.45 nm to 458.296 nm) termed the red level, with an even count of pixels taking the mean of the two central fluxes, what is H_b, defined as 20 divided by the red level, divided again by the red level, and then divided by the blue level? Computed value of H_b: 20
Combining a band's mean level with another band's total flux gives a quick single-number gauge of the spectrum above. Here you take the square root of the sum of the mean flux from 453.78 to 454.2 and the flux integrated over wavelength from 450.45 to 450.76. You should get 1.16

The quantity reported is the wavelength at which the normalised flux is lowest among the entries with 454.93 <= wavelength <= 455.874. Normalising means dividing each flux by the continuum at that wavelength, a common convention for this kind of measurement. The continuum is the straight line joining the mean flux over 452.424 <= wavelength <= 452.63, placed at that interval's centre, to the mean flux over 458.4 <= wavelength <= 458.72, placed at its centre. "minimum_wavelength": 455.403 nm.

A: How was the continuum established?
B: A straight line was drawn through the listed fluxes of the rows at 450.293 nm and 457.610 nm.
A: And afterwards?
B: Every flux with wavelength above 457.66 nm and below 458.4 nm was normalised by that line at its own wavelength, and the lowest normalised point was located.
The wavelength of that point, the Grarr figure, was 458.243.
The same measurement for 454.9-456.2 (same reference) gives 455.403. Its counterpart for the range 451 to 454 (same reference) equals 452.789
